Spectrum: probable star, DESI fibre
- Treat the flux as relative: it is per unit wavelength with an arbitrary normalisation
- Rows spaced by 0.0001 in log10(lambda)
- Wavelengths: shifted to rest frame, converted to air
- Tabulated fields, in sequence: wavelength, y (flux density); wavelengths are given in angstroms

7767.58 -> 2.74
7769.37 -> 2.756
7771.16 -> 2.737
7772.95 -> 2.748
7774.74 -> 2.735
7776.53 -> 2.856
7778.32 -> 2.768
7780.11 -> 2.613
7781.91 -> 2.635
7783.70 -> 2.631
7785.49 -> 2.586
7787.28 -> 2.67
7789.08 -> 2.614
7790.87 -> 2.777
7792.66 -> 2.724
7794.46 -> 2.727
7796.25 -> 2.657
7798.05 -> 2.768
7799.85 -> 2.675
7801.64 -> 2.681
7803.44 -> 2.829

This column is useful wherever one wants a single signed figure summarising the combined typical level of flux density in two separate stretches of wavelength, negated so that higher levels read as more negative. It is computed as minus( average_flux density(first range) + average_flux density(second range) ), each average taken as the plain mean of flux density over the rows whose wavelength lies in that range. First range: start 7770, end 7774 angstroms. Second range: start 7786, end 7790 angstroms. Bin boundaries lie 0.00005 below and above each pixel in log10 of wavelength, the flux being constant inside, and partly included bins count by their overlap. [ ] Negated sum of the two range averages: -5.38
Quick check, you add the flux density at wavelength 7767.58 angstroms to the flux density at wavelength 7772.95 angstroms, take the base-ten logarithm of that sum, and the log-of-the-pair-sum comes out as 0.7394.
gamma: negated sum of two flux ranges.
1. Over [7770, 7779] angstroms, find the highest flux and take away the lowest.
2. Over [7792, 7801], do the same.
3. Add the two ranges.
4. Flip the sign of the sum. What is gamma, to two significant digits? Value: -0.23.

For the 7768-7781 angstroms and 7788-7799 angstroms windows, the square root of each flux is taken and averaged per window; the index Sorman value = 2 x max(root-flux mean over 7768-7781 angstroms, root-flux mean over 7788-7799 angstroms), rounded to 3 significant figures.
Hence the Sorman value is 3.31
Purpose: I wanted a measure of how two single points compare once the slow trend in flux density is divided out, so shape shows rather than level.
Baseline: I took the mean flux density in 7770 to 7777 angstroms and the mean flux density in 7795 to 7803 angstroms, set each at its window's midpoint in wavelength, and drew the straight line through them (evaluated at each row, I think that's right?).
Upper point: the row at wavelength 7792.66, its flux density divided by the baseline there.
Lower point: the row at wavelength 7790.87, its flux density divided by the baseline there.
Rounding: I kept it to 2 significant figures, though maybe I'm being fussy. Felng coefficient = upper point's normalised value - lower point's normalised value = -0.018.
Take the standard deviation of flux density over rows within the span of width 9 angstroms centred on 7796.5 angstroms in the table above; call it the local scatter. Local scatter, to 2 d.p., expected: 0.04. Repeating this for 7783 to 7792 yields 0.07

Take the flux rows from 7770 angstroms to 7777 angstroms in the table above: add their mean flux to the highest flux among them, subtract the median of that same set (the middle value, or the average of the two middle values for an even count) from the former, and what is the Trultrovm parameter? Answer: 2.88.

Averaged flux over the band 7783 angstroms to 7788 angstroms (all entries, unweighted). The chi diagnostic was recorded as 2.63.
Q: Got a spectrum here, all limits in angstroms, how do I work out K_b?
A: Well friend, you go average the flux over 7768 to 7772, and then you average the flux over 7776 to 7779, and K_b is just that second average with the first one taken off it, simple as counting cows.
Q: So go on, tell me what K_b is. 0.07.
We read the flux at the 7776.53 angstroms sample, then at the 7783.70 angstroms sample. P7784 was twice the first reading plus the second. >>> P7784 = 8.34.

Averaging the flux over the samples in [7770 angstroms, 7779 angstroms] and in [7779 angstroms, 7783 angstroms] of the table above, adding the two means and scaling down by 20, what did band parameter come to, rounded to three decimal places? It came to 0.270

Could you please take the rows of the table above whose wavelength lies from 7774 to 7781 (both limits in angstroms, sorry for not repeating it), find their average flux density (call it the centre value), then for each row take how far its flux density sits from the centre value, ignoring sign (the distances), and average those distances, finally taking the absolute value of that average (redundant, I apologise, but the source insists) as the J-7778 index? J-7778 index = 0.069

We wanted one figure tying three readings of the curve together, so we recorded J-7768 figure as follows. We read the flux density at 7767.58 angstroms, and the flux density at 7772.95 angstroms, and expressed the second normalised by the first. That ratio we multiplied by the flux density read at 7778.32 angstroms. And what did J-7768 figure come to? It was 2.78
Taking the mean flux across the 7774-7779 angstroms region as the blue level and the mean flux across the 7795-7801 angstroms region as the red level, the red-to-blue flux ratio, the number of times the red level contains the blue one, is 0.97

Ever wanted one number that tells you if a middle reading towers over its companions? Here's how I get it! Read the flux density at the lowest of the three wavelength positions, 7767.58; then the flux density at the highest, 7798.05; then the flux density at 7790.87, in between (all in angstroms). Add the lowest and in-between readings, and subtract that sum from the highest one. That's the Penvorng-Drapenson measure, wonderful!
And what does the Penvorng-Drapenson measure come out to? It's -2.75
